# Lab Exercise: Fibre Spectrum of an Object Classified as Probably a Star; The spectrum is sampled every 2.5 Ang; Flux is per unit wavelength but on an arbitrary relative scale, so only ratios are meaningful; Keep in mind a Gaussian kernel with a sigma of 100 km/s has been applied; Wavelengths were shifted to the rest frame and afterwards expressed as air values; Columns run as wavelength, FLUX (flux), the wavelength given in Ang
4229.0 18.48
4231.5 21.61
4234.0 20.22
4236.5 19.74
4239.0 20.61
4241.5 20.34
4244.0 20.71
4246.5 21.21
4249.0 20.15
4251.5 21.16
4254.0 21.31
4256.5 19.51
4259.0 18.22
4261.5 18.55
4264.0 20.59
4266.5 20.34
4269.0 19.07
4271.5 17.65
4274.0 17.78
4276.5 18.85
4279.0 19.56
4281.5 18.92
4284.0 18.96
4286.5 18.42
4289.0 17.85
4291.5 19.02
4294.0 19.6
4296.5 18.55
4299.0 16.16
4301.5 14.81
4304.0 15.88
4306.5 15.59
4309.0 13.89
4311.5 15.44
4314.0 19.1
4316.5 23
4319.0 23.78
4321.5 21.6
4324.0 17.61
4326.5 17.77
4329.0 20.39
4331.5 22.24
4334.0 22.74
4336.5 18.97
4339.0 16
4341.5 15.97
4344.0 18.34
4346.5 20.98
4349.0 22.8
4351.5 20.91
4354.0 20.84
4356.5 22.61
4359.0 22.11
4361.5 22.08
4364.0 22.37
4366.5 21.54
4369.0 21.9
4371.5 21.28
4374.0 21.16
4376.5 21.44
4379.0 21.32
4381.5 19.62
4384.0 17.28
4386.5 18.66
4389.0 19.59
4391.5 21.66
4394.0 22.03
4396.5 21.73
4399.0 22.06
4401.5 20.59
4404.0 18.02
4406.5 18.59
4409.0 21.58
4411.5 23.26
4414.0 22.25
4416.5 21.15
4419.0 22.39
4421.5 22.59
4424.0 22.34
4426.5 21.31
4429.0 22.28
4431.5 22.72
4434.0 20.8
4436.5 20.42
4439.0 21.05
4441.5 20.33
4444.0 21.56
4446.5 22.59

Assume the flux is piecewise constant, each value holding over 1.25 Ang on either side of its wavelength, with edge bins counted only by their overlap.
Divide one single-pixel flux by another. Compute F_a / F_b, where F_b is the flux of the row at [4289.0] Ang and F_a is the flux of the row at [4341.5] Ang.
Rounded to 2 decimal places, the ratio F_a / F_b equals 0.89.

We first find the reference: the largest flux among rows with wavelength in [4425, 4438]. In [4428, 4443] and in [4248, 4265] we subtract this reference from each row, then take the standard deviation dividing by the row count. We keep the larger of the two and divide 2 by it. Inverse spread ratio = 1.8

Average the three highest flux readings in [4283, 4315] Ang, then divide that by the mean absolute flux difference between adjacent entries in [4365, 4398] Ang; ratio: 22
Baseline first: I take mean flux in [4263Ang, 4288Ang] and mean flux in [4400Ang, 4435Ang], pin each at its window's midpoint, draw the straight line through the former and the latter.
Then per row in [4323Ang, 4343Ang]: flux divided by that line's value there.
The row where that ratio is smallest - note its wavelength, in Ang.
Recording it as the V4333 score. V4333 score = 4341.5 Ang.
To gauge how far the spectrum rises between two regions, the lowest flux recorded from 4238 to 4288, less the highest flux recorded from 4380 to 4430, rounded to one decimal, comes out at -5.6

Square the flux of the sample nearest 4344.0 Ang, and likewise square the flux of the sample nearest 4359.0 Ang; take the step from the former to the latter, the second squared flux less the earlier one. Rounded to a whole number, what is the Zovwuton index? 152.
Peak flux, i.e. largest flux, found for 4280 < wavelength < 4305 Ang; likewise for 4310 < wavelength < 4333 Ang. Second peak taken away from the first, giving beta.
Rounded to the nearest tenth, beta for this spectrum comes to -4.2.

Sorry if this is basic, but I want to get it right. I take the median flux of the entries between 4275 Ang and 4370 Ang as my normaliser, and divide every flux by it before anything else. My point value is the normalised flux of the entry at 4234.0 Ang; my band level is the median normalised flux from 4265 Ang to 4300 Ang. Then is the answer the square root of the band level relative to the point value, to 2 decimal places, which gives 0.97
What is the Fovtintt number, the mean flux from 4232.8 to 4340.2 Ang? 19.1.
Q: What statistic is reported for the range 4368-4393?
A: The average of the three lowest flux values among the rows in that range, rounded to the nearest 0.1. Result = 18.5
